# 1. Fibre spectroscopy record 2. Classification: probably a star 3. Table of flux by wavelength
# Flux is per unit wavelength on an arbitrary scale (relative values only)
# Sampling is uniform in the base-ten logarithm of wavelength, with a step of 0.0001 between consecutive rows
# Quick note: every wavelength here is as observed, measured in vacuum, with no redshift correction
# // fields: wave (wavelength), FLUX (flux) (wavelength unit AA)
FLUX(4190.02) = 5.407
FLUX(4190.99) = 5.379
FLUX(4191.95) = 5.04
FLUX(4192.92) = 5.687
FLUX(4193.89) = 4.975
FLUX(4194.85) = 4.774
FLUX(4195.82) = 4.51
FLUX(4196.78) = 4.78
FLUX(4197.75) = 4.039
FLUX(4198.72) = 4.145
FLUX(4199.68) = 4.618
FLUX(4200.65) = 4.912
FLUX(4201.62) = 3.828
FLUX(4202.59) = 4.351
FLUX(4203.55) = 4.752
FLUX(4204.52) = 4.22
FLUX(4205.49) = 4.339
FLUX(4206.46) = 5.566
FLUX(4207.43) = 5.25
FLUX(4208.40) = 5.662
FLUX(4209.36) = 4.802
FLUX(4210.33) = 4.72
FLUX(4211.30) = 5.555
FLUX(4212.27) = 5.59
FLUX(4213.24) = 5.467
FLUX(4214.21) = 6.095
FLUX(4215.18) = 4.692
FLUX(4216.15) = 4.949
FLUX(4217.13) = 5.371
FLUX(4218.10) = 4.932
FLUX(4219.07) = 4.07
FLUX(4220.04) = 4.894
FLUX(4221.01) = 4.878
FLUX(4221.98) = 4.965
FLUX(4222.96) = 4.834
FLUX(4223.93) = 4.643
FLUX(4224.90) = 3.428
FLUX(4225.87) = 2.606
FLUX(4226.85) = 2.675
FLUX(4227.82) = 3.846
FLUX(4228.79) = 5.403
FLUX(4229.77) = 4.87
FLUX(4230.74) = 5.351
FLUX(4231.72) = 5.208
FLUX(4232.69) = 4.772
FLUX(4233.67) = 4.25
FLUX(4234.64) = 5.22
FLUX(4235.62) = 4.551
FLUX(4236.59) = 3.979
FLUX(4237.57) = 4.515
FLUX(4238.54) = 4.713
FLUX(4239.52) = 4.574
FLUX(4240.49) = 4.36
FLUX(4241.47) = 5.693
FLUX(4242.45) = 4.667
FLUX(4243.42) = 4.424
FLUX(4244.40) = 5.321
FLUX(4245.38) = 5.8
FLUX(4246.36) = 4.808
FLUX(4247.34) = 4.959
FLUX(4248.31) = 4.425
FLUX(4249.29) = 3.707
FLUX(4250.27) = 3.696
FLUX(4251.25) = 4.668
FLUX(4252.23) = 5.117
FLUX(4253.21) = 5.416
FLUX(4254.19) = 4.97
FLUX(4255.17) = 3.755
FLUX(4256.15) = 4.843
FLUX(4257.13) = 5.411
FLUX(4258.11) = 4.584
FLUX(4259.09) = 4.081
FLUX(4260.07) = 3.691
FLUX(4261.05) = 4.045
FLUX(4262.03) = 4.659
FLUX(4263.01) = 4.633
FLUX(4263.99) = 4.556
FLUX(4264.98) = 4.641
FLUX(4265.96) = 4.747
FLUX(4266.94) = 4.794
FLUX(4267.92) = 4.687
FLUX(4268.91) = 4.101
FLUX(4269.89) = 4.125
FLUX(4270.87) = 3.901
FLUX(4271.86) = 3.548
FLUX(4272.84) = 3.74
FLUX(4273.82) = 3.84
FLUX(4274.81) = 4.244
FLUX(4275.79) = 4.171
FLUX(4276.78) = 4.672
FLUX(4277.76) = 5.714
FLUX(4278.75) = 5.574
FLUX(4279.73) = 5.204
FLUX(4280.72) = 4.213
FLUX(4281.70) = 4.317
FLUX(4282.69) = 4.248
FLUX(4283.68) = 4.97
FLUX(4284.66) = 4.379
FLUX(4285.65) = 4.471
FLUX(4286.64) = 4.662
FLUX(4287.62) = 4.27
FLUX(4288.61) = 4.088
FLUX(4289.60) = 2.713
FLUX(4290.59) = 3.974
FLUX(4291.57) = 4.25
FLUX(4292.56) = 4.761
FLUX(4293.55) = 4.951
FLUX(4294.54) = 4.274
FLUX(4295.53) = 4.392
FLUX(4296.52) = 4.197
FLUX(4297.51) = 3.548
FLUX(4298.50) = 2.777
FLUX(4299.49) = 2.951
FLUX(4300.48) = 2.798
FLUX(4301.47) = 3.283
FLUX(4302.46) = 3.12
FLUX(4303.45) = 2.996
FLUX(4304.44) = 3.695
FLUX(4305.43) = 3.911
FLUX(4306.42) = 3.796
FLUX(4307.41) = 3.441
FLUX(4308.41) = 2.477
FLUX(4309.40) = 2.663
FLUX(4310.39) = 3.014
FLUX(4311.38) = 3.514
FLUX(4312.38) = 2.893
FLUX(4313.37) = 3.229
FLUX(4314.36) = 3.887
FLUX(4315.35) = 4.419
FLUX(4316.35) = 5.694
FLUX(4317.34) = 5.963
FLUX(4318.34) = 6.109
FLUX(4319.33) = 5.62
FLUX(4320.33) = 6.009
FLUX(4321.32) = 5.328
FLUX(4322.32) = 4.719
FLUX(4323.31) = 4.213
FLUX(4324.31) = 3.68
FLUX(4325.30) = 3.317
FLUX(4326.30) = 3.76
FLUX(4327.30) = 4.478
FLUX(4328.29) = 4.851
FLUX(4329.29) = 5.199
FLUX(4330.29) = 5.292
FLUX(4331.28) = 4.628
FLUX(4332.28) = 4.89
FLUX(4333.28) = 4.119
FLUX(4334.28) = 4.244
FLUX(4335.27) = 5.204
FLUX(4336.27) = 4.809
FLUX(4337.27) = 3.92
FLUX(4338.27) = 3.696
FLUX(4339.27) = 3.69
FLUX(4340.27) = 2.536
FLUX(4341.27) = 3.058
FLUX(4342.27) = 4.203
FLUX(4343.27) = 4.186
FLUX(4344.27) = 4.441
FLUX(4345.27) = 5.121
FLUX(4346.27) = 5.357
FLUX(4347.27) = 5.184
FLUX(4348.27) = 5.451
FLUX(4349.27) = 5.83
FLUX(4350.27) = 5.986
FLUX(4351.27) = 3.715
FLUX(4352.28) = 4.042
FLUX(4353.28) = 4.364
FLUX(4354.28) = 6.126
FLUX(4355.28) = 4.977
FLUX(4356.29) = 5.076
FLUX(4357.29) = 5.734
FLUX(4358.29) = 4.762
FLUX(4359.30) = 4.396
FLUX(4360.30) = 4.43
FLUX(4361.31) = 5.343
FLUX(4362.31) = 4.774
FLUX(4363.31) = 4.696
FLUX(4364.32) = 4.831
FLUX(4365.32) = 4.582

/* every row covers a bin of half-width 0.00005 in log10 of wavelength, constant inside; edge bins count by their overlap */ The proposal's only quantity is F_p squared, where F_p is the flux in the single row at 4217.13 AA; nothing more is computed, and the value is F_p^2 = 28.8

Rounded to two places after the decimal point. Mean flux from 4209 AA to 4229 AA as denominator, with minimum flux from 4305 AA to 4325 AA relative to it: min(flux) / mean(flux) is 0.53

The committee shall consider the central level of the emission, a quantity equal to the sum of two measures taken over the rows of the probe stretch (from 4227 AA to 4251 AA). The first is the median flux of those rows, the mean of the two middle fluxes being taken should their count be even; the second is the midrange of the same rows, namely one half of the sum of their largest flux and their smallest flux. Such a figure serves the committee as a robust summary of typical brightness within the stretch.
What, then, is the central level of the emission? 9.4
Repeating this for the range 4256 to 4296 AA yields 8.6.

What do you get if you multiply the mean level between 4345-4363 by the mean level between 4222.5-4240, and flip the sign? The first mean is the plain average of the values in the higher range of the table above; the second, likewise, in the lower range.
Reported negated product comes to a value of -22.2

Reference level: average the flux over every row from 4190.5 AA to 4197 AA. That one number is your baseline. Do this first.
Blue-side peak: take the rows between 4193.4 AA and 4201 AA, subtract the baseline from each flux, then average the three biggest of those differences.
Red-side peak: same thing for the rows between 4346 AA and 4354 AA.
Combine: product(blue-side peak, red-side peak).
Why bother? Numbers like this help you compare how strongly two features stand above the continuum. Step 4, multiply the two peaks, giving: -0.10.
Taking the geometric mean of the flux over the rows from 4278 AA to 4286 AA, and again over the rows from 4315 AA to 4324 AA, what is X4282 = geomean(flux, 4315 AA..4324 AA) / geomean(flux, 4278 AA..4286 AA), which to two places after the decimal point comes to 1.14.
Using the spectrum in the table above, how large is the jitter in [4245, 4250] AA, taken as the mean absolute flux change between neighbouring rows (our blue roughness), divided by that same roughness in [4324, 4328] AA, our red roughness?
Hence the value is 1.18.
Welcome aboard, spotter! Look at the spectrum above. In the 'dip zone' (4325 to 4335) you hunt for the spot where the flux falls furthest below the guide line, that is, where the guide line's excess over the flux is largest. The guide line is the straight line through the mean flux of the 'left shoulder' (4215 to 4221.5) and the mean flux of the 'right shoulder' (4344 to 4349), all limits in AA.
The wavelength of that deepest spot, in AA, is 4325.30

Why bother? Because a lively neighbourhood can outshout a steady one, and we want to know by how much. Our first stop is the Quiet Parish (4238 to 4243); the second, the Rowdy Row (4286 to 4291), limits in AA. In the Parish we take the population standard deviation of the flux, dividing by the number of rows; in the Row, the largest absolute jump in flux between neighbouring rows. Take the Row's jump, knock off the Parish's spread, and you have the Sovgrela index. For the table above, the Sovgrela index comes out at 0.9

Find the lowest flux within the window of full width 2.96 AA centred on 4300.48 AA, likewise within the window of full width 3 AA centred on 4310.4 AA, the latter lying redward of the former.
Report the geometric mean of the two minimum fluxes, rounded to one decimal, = 2.7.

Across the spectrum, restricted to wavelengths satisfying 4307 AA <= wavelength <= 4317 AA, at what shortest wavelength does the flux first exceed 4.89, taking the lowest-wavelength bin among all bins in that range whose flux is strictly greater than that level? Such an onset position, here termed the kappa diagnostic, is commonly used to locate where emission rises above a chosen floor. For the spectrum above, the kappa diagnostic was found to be 4316.35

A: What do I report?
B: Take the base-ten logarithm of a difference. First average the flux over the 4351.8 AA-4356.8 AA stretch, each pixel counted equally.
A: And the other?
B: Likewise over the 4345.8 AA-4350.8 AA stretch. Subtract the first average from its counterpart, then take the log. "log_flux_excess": -0.2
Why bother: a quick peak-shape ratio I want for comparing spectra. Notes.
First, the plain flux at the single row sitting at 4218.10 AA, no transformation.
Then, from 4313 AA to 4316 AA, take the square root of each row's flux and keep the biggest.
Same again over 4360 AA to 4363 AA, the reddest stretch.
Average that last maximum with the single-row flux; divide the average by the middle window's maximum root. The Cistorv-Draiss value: 1.72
